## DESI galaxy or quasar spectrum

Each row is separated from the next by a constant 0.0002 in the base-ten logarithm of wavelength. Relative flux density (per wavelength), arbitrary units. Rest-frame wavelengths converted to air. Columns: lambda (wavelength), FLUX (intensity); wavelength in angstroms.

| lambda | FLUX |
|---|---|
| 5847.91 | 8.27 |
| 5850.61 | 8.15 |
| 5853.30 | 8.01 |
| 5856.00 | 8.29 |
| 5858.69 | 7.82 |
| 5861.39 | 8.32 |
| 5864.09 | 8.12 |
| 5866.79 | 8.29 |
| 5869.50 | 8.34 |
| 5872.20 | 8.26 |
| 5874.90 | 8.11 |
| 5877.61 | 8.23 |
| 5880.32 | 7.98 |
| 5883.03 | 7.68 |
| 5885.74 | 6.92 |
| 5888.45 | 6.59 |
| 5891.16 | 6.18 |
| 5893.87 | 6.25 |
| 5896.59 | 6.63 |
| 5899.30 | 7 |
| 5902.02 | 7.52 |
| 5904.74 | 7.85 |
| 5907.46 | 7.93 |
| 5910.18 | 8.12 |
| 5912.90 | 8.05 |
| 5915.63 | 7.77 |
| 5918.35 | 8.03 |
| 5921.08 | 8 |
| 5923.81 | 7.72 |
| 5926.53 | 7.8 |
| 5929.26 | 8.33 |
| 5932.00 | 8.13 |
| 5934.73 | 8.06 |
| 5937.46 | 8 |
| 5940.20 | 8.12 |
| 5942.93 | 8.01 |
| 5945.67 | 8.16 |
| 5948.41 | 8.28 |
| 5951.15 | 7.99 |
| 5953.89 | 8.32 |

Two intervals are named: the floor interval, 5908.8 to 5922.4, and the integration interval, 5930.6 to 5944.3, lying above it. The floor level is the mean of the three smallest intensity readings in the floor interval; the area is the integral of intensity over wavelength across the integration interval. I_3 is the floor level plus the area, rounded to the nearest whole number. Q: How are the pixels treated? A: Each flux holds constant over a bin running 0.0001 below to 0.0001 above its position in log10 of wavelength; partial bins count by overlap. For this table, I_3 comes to 118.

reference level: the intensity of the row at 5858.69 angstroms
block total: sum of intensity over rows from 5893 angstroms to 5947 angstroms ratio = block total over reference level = 19.9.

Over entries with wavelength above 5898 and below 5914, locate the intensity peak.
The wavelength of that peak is 5910.18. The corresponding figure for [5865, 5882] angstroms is 5869.50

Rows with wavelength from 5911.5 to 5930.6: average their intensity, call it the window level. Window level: 7.96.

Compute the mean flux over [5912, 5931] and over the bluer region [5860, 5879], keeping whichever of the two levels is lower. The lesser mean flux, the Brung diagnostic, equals 8.0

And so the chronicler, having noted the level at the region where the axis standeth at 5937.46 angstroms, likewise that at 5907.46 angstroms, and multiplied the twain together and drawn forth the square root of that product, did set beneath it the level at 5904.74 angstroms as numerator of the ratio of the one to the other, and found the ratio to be 0.99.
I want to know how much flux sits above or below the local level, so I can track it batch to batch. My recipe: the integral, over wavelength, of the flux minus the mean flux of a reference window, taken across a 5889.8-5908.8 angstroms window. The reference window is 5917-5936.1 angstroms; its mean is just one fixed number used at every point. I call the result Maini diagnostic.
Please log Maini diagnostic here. -18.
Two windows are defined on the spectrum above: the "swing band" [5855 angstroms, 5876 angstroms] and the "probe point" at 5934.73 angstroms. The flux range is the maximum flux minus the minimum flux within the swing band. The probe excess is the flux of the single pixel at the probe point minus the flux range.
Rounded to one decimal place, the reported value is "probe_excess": 7.5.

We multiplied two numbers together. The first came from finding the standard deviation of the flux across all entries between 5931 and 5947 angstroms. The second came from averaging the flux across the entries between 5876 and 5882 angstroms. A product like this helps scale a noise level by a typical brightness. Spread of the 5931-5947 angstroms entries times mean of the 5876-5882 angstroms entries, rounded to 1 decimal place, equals 0.5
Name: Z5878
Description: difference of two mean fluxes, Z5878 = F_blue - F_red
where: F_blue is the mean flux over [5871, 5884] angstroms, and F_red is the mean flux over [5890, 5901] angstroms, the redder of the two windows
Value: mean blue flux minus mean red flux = 1.5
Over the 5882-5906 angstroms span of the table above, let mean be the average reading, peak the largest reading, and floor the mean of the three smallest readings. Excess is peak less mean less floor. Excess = -5.4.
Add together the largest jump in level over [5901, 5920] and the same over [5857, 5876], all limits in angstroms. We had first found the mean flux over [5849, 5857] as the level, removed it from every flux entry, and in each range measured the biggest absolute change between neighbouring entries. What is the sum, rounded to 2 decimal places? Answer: 0.83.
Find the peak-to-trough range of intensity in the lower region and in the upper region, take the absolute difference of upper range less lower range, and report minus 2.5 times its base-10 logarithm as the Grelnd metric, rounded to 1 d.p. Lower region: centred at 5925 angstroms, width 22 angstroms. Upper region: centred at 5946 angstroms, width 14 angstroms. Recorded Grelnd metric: 1.2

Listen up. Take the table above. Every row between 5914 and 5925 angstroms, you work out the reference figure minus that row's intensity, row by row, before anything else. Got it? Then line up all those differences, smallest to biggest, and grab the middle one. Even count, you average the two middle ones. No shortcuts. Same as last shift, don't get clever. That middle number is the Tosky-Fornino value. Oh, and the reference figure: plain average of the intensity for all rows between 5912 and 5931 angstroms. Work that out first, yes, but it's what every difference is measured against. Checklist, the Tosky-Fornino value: 0.07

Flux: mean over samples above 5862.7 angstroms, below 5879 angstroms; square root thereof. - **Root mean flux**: 2.87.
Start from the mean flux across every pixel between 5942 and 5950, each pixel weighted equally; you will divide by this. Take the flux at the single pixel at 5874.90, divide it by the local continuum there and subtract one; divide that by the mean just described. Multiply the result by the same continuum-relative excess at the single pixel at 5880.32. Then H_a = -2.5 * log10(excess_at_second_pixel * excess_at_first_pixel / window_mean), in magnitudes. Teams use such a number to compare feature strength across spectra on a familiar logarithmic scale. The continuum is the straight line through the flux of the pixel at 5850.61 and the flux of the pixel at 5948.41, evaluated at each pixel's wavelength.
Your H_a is 11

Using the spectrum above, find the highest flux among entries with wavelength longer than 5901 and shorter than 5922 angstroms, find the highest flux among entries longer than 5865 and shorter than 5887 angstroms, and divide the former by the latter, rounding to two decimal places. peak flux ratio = 0.97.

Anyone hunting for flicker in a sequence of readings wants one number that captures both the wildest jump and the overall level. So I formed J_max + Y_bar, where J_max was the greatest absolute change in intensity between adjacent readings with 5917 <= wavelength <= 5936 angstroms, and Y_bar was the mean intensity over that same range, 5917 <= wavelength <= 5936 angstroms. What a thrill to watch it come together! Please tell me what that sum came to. 8.54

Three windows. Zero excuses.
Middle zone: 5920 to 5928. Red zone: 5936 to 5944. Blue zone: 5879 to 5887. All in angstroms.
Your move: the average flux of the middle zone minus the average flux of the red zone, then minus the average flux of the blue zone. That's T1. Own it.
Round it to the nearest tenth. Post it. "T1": -7.7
